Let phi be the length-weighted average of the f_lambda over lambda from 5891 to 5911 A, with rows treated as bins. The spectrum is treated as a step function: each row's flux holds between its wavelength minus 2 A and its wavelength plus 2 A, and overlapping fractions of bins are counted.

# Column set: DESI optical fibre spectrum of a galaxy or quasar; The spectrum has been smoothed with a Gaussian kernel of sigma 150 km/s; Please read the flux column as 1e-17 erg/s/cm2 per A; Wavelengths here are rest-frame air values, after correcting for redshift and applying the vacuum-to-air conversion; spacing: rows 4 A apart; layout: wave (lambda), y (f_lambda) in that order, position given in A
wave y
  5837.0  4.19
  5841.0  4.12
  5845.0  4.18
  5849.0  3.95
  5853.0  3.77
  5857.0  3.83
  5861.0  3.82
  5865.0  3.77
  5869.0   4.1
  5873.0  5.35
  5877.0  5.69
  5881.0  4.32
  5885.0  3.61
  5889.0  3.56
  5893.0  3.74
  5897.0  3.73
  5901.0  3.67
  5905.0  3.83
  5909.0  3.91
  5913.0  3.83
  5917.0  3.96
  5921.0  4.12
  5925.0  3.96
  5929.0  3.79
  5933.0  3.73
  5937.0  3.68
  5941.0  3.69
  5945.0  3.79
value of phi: 3.78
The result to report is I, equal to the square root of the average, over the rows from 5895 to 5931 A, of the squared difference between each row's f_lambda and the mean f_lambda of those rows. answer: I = 0.13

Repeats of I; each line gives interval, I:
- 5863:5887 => 0.78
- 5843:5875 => 0.50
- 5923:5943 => 0.10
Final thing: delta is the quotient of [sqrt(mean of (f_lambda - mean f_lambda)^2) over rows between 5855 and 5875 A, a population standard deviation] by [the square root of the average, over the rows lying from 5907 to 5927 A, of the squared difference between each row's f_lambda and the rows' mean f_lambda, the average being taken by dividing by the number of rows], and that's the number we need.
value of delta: 6.3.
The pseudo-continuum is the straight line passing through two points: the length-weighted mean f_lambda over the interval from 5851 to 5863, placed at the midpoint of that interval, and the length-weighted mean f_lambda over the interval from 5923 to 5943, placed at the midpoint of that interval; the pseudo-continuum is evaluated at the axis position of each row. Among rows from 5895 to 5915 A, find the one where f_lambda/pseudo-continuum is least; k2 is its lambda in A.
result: 5901.0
